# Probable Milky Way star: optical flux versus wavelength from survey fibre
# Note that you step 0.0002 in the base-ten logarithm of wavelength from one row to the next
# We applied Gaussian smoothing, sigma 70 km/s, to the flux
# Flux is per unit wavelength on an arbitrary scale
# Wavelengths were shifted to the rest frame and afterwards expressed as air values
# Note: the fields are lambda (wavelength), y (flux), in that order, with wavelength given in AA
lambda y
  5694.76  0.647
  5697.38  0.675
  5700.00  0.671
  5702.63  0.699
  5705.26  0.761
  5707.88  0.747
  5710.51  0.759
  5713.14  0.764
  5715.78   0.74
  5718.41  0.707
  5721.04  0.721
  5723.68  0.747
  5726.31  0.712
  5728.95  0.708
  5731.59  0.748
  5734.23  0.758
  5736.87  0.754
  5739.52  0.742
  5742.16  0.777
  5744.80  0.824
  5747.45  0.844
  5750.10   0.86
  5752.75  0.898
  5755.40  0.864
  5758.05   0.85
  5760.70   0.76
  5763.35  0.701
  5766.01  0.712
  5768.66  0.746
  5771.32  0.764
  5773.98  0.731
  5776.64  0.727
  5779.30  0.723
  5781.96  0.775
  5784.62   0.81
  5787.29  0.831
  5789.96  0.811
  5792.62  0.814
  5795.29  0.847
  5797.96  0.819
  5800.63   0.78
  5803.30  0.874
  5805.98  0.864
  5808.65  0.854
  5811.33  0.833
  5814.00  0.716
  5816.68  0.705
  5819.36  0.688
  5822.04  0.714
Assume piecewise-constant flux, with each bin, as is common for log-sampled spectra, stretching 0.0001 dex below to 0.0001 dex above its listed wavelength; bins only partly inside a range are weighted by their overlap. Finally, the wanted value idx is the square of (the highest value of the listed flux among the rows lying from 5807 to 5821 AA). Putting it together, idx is 0.729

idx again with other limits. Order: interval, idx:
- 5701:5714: 0.584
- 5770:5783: 0.601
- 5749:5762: 0.806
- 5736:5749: 0.712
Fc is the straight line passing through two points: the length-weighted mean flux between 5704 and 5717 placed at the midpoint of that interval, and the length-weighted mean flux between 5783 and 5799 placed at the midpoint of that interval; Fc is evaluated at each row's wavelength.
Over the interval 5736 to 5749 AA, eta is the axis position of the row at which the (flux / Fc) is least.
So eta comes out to 5739.52 AA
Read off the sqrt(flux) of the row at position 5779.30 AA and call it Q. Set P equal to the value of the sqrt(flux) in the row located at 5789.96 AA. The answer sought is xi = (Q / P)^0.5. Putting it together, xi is 0.97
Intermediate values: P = 0.90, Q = 0.85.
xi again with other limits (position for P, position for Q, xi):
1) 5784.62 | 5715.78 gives 0.98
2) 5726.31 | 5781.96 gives 1.02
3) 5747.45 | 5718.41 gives 0.96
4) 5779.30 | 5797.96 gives 1.03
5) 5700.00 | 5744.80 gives 1.05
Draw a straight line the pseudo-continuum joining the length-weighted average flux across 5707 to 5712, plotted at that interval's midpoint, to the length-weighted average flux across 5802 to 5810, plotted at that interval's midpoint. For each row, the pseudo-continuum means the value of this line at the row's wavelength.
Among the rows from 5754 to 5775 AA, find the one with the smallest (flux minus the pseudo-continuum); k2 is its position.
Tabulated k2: 5763.35 AA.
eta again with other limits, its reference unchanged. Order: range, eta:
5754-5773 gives 5763.35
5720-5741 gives 5728.95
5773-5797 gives 5779.30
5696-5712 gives 5700.00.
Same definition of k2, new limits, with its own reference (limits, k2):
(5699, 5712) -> 5700.00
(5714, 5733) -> 5728.95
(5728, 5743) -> 5728.95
